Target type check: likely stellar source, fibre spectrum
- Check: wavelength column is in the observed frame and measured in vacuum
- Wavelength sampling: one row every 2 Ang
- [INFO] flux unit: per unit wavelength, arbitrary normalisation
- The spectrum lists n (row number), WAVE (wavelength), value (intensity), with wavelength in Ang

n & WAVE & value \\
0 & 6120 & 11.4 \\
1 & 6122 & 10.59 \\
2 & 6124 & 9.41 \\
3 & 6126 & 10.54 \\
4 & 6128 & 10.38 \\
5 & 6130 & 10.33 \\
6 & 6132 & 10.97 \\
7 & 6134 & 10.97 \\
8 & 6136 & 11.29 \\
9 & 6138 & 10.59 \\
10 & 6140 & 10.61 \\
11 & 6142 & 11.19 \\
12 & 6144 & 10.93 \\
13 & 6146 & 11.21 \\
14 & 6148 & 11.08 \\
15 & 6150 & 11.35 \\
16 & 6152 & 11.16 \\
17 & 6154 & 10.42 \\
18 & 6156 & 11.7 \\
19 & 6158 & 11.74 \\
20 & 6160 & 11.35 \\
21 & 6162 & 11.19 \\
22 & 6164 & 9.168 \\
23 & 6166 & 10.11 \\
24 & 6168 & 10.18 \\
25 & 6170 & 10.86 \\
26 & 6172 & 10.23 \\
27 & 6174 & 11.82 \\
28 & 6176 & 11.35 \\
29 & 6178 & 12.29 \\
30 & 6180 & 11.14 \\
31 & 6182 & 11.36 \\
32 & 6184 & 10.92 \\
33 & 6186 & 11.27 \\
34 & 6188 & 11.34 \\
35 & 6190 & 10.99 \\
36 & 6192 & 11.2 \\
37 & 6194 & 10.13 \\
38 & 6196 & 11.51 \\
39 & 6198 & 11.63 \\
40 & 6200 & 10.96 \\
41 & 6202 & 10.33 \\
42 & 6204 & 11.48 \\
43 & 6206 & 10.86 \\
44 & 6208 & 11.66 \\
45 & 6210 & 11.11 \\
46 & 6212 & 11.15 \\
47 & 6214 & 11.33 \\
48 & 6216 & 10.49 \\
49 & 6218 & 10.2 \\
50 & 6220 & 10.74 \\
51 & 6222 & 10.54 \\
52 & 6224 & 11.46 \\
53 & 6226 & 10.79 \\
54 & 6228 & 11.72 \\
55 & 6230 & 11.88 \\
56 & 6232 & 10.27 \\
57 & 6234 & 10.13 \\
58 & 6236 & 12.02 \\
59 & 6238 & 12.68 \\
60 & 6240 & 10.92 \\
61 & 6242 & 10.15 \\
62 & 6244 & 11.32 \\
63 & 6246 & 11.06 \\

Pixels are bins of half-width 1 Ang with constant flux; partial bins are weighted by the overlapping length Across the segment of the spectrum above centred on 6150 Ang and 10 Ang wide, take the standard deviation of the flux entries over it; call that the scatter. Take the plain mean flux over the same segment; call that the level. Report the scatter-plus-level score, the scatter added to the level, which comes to 11.4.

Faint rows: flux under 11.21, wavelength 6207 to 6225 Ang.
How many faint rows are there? 6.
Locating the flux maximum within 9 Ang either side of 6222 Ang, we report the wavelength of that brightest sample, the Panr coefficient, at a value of 6230 Ang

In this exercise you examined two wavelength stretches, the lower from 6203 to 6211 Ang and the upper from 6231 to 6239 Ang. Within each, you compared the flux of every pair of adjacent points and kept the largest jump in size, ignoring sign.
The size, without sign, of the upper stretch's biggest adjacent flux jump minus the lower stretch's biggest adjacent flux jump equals 1.1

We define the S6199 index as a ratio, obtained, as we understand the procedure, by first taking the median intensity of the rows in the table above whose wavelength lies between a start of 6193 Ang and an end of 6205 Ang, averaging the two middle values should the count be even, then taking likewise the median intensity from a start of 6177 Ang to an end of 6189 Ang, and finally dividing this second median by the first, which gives 1.01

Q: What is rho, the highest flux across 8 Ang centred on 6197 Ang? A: 11.63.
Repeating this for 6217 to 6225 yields 11.46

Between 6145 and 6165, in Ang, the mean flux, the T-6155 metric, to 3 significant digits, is 11.0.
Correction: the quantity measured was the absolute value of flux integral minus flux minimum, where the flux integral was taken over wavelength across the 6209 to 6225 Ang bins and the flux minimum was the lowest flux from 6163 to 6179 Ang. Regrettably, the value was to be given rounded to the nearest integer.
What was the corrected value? 165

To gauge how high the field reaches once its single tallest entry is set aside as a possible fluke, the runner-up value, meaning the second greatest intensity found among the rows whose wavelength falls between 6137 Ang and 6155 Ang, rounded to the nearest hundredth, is 11.21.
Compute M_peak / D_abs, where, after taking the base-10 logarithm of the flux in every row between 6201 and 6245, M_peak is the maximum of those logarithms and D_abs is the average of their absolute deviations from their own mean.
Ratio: 50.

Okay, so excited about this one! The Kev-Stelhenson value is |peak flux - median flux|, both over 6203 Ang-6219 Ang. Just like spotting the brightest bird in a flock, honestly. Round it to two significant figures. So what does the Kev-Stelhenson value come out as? 0.53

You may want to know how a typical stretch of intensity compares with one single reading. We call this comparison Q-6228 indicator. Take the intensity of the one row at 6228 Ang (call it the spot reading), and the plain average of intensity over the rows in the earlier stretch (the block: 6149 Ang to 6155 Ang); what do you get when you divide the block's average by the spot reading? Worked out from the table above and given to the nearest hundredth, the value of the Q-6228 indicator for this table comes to 0.94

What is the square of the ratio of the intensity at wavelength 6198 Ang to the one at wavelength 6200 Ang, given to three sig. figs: 1.13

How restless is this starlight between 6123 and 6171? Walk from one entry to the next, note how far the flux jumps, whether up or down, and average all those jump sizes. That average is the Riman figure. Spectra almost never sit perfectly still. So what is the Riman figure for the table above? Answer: 0.48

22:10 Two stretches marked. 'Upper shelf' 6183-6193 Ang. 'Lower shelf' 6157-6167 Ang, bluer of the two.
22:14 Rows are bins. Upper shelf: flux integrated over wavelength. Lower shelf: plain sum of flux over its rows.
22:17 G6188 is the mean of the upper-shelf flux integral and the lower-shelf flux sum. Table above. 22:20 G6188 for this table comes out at 82.5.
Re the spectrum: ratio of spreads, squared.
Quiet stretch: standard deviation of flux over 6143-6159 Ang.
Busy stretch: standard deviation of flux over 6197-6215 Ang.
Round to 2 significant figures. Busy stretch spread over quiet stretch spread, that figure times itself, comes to 1.0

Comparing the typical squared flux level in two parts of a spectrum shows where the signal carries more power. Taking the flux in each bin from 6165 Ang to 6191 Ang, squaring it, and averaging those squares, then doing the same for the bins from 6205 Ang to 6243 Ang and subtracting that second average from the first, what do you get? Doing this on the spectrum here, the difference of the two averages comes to 0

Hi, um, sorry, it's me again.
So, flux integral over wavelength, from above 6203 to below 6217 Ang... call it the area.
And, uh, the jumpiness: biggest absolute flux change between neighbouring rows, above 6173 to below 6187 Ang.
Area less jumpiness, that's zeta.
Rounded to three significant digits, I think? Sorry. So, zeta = 155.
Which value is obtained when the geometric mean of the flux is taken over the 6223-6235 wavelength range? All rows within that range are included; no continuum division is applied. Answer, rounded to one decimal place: 11.0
